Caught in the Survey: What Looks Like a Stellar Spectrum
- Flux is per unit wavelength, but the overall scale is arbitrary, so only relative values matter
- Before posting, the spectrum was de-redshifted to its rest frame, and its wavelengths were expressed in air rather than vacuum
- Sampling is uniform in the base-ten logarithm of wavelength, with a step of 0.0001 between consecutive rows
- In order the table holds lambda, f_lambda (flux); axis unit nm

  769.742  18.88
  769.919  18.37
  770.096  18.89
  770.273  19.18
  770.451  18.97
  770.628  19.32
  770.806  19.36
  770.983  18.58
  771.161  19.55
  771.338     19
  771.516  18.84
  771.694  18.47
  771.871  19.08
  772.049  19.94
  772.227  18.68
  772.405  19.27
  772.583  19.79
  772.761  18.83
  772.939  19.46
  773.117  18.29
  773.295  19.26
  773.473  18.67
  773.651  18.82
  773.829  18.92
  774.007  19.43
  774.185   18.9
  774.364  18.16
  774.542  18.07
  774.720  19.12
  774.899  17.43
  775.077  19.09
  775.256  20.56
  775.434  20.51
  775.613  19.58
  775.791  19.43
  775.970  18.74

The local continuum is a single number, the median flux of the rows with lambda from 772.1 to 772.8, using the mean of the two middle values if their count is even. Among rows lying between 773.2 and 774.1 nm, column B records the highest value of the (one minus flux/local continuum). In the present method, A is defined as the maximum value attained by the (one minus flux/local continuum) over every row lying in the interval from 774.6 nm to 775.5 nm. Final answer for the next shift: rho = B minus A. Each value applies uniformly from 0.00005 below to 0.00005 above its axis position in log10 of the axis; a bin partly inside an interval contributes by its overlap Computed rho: -0.07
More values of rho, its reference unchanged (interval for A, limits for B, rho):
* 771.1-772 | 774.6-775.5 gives 0.05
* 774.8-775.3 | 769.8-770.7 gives -0.05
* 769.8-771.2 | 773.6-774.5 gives 0.01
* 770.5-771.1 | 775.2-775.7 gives -0.05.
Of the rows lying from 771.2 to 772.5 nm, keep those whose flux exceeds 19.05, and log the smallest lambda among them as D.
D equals 771.871 nm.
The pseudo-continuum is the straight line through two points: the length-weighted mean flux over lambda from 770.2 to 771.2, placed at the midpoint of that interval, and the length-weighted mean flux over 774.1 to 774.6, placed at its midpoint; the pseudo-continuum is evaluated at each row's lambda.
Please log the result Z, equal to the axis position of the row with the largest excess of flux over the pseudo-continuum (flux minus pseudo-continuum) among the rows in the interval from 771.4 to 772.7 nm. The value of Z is 772.049 nm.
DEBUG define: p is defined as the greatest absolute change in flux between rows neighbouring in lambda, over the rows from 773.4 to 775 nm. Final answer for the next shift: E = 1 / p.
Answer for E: 0.59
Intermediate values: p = 1.7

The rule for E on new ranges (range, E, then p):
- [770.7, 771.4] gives 1.03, 1.0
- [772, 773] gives 0.79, 1.3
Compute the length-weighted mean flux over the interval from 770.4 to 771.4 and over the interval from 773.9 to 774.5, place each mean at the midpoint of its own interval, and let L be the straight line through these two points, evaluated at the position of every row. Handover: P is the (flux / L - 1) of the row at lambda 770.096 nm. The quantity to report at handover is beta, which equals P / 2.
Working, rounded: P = -0.018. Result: -0.009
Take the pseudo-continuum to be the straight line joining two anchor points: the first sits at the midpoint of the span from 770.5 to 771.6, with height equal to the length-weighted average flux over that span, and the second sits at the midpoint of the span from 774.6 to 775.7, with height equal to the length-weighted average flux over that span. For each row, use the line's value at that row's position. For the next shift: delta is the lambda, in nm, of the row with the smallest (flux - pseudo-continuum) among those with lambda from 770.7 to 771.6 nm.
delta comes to 770.983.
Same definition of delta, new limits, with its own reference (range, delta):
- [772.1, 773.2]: 773.117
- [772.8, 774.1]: 773.117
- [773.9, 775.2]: 774.899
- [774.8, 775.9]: 774.899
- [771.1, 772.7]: 771.694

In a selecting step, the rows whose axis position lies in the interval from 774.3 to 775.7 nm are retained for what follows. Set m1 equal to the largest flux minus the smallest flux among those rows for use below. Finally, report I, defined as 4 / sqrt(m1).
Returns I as 2.3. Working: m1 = 3.1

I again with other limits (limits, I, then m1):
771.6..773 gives 3.3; 1.5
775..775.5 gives 3.3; 1.5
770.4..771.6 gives 4.1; 1.0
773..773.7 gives 4.1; 1.0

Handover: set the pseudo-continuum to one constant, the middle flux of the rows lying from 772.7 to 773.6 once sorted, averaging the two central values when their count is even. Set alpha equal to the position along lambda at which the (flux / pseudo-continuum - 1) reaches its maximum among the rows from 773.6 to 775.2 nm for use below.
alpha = 774.007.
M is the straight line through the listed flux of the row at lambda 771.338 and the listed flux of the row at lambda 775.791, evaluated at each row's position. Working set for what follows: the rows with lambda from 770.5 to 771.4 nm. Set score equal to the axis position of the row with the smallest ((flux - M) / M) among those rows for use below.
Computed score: 770.983 nm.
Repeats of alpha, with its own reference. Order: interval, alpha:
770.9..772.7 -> 772.049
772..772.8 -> 772.049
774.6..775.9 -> 775.256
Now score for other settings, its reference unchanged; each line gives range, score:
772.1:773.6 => 773.117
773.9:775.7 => 774.899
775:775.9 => 775.077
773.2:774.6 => 774.542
